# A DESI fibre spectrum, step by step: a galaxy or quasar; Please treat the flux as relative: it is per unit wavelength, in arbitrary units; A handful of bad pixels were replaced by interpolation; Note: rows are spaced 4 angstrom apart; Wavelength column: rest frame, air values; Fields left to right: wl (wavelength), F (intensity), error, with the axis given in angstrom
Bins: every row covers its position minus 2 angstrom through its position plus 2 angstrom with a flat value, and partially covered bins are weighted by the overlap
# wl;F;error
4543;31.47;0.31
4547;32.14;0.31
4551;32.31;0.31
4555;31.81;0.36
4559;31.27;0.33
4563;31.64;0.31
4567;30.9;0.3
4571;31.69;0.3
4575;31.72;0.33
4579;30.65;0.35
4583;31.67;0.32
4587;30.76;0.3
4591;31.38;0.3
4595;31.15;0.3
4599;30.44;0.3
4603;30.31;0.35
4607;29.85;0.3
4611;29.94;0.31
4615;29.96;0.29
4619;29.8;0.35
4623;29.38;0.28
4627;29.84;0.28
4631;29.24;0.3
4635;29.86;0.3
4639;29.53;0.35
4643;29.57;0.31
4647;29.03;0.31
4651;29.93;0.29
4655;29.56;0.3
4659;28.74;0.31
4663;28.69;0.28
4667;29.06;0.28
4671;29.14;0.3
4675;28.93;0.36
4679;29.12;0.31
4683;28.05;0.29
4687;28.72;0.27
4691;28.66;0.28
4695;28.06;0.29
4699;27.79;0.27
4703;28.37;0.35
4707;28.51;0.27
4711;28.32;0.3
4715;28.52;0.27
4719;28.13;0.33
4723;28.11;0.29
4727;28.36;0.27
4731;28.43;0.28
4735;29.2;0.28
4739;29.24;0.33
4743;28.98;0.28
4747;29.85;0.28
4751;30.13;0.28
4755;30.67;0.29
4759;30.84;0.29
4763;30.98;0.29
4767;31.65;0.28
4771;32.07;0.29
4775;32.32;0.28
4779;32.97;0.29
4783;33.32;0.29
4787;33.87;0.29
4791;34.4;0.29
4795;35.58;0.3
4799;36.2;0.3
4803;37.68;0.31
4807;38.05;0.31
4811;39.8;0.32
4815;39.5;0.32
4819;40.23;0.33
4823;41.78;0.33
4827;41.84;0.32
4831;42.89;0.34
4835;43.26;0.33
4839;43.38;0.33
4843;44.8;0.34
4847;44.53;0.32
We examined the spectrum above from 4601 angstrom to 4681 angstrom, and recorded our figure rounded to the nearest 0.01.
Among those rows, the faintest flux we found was 28.69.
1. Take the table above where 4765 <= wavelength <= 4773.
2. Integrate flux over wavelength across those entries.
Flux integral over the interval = 255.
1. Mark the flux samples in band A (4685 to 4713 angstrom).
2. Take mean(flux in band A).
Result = 28.3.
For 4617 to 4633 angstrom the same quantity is 29.6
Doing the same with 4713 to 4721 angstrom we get 28.3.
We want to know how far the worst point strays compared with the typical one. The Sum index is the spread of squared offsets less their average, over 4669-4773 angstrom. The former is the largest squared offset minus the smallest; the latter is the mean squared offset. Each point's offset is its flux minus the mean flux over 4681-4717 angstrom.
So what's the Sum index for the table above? 12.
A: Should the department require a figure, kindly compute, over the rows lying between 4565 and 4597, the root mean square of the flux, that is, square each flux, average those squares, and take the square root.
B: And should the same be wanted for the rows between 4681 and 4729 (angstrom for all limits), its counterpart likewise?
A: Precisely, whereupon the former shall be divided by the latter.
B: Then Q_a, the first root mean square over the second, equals 1.1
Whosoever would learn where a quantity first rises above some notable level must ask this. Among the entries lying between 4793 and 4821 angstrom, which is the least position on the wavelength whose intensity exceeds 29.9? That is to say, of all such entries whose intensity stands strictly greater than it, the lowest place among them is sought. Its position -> 4795 angstrom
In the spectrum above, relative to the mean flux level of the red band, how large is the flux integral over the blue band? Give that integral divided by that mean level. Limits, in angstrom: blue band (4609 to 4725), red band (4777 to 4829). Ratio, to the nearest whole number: 90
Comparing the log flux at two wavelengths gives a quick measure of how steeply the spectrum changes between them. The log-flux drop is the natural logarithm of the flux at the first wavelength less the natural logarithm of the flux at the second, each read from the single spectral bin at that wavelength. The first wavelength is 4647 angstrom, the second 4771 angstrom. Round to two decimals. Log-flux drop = -0.10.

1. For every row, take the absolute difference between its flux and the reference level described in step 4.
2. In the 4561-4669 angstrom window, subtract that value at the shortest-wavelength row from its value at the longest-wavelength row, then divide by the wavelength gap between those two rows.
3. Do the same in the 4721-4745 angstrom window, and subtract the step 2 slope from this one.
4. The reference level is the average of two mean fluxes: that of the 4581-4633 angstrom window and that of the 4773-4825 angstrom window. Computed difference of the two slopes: -0.068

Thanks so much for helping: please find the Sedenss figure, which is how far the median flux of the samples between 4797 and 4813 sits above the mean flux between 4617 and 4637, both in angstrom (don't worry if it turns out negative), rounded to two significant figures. 8.2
